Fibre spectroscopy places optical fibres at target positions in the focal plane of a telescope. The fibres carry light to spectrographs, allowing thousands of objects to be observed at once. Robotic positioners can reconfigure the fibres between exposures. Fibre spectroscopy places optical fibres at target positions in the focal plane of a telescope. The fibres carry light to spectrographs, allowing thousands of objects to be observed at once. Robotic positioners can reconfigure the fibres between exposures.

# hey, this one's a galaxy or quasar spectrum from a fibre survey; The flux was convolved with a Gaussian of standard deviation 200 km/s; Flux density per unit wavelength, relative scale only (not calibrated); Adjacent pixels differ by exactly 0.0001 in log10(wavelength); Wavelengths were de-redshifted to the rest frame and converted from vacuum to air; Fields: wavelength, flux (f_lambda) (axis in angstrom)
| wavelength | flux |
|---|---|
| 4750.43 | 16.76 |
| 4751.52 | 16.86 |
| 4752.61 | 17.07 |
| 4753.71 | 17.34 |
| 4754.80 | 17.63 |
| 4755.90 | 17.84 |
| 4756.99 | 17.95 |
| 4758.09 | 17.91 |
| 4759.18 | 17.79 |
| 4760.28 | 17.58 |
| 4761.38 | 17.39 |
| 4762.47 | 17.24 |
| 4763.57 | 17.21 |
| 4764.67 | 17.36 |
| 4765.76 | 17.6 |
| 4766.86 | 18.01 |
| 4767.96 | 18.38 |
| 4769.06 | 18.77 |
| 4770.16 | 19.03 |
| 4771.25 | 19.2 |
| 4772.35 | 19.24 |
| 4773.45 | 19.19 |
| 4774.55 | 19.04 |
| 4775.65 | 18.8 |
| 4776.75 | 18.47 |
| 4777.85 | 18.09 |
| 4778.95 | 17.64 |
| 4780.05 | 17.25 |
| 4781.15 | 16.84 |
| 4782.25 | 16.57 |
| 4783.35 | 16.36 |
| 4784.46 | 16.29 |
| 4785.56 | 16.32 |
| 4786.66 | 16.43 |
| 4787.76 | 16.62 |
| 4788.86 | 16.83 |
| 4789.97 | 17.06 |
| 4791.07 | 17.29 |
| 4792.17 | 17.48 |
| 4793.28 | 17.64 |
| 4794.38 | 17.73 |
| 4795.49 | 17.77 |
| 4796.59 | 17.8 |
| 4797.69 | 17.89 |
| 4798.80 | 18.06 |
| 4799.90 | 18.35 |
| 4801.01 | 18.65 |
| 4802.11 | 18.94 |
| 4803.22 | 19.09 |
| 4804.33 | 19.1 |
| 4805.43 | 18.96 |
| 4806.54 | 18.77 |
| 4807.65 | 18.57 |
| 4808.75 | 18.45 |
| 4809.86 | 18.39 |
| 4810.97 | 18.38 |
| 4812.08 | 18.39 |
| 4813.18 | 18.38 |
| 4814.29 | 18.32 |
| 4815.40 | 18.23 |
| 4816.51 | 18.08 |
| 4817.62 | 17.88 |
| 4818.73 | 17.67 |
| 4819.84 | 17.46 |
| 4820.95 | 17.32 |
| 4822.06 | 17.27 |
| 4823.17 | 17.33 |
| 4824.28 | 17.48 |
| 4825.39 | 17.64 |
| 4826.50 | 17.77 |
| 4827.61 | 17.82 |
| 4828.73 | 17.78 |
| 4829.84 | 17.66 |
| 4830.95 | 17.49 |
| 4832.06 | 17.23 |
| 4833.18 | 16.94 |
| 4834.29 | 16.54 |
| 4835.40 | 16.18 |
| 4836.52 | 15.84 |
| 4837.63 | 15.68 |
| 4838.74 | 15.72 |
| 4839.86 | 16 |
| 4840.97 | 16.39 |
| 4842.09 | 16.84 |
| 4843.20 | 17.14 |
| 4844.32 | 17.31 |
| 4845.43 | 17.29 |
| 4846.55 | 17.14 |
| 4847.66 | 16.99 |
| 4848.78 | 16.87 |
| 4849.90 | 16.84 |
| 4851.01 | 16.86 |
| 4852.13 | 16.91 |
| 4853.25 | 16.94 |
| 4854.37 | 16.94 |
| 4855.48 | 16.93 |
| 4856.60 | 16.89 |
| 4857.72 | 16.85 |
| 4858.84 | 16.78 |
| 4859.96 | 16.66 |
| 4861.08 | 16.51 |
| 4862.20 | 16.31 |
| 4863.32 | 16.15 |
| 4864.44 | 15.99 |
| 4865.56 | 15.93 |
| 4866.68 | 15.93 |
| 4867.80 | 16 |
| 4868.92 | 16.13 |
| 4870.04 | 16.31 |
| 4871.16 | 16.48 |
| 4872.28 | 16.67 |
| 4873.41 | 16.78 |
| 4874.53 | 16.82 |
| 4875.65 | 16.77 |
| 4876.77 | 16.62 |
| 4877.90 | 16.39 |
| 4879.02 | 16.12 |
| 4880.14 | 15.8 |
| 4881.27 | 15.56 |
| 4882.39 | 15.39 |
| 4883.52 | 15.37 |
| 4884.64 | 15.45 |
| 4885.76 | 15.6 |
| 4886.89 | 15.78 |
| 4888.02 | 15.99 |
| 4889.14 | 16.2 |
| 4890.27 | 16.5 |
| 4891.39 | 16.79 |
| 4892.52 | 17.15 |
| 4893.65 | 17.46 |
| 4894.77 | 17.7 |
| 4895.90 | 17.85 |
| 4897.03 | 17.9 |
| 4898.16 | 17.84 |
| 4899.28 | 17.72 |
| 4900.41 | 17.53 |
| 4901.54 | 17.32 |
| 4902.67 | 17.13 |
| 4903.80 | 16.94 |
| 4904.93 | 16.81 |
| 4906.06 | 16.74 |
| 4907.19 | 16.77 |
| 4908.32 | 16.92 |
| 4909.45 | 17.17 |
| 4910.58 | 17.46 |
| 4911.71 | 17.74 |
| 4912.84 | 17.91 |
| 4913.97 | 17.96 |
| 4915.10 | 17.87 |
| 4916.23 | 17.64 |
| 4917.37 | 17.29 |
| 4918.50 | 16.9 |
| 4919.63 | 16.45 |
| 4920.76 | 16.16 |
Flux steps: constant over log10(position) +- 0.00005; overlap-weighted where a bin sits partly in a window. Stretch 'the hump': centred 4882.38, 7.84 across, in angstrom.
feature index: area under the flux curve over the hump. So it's 123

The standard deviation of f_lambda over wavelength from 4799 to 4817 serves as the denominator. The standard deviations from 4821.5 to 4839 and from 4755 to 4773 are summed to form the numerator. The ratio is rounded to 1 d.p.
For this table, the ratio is 4.6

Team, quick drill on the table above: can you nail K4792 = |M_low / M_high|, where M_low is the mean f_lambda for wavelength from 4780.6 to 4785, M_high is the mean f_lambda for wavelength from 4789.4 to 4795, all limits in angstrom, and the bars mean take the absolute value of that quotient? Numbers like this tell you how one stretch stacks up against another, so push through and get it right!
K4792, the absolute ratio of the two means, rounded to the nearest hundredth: 0.95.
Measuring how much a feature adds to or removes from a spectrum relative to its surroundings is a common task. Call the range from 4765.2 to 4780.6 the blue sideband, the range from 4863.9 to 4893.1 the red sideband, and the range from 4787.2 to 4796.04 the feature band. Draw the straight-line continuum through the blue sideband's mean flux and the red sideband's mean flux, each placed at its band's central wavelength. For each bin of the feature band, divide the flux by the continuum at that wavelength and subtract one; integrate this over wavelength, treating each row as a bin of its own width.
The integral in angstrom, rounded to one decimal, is -0.4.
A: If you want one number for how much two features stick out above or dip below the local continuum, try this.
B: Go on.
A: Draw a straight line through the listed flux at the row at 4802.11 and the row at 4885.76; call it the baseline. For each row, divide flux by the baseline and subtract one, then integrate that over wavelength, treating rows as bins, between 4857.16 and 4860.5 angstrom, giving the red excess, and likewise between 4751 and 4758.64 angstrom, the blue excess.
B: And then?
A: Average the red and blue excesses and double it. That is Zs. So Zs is -1.2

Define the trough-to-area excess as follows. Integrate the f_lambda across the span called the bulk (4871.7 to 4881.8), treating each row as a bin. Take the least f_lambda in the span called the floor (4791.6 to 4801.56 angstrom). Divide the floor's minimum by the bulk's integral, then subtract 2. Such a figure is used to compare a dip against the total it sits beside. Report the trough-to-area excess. -1.89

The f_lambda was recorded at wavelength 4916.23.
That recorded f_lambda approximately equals 17.64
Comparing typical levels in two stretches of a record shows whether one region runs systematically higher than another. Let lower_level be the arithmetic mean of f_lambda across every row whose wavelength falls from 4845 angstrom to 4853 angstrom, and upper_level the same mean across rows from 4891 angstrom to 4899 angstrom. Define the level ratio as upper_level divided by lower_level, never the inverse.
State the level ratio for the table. 1.03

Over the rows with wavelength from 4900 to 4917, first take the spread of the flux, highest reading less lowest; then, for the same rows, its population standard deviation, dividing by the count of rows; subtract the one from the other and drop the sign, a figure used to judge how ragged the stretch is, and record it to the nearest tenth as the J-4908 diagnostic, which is 0.8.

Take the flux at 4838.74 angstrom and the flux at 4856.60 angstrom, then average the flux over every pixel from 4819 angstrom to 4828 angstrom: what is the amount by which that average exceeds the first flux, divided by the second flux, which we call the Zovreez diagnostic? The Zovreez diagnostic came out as 0.11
